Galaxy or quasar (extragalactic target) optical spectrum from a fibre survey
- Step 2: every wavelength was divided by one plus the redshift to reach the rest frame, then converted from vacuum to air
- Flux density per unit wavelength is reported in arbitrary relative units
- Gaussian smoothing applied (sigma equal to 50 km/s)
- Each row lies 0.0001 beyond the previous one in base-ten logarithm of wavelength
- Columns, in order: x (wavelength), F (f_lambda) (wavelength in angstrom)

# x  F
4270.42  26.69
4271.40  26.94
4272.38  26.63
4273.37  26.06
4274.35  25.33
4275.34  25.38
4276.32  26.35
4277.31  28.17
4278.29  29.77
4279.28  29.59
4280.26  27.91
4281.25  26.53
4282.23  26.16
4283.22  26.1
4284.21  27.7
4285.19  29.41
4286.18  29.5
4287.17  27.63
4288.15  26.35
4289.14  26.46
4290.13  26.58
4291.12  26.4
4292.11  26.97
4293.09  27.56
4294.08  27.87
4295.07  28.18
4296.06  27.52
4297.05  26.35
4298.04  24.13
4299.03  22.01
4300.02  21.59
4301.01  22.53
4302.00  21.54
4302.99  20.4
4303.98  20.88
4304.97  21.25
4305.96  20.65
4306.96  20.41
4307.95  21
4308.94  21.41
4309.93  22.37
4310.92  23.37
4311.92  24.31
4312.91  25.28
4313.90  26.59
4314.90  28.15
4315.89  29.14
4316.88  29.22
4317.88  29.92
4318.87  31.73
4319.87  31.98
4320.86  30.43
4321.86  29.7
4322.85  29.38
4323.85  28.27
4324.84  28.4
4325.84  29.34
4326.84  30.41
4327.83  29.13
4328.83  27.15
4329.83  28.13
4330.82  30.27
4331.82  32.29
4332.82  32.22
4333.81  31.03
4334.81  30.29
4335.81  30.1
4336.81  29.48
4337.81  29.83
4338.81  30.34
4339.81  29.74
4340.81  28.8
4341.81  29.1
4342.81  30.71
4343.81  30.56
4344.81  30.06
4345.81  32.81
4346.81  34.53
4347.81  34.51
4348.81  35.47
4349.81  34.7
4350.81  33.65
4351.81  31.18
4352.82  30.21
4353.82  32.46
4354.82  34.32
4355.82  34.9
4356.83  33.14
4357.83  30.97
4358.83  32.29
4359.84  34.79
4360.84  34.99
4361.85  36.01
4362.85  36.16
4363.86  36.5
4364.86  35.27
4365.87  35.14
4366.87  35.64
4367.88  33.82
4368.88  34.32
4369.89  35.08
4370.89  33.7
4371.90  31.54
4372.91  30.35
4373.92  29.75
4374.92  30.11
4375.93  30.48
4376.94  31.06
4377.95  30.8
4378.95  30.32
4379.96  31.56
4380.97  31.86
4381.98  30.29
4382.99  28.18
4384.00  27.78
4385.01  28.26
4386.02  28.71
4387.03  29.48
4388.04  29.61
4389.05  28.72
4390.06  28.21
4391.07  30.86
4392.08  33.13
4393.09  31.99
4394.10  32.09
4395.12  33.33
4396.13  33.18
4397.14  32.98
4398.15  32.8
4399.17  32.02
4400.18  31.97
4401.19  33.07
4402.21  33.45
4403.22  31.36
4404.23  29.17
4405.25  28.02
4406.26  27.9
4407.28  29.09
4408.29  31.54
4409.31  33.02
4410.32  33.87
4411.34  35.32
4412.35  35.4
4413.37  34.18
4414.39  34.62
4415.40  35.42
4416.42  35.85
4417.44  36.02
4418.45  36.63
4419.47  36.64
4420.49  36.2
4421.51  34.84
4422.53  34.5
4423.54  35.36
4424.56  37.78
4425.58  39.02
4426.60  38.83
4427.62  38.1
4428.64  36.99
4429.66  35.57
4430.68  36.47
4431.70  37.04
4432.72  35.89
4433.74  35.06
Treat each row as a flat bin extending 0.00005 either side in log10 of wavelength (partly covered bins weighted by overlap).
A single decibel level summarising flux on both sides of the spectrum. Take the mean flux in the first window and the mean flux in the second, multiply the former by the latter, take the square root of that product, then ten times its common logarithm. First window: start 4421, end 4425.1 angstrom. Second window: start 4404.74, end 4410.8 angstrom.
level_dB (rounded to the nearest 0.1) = 15.2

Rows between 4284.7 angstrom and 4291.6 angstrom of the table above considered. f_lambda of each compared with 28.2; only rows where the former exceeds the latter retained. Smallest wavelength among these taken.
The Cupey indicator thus 4285.19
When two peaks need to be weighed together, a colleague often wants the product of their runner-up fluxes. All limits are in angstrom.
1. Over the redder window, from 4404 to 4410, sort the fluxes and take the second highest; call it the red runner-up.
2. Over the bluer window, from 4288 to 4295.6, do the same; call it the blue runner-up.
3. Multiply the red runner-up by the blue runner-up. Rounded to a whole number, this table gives 879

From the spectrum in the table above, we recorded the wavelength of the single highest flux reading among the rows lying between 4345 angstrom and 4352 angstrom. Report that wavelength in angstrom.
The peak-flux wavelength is 4348.81 angstrom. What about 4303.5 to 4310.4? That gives 4309.93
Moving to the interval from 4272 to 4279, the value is 4278.29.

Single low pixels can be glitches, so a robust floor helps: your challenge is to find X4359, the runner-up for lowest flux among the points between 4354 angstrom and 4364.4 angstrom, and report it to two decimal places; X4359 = 32.29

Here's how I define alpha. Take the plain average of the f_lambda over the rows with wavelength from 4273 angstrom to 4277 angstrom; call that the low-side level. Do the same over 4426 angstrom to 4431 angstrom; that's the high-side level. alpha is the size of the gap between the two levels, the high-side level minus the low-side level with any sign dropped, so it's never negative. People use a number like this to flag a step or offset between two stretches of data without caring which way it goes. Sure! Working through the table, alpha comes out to 11.4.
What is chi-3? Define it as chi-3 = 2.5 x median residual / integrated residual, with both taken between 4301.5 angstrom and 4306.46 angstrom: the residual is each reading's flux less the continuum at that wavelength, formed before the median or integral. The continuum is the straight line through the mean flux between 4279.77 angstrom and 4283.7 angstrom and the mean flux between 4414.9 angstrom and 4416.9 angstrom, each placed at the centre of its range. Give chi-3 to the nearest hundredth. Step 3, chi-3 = 0.51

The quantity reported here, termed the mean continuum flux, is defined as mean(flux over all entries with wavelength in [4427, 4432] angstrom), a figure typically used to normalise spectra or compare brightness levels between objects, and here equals 37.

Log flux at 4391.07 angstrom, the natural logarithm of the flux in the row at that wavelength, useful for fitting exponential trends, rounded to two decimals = 3.43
